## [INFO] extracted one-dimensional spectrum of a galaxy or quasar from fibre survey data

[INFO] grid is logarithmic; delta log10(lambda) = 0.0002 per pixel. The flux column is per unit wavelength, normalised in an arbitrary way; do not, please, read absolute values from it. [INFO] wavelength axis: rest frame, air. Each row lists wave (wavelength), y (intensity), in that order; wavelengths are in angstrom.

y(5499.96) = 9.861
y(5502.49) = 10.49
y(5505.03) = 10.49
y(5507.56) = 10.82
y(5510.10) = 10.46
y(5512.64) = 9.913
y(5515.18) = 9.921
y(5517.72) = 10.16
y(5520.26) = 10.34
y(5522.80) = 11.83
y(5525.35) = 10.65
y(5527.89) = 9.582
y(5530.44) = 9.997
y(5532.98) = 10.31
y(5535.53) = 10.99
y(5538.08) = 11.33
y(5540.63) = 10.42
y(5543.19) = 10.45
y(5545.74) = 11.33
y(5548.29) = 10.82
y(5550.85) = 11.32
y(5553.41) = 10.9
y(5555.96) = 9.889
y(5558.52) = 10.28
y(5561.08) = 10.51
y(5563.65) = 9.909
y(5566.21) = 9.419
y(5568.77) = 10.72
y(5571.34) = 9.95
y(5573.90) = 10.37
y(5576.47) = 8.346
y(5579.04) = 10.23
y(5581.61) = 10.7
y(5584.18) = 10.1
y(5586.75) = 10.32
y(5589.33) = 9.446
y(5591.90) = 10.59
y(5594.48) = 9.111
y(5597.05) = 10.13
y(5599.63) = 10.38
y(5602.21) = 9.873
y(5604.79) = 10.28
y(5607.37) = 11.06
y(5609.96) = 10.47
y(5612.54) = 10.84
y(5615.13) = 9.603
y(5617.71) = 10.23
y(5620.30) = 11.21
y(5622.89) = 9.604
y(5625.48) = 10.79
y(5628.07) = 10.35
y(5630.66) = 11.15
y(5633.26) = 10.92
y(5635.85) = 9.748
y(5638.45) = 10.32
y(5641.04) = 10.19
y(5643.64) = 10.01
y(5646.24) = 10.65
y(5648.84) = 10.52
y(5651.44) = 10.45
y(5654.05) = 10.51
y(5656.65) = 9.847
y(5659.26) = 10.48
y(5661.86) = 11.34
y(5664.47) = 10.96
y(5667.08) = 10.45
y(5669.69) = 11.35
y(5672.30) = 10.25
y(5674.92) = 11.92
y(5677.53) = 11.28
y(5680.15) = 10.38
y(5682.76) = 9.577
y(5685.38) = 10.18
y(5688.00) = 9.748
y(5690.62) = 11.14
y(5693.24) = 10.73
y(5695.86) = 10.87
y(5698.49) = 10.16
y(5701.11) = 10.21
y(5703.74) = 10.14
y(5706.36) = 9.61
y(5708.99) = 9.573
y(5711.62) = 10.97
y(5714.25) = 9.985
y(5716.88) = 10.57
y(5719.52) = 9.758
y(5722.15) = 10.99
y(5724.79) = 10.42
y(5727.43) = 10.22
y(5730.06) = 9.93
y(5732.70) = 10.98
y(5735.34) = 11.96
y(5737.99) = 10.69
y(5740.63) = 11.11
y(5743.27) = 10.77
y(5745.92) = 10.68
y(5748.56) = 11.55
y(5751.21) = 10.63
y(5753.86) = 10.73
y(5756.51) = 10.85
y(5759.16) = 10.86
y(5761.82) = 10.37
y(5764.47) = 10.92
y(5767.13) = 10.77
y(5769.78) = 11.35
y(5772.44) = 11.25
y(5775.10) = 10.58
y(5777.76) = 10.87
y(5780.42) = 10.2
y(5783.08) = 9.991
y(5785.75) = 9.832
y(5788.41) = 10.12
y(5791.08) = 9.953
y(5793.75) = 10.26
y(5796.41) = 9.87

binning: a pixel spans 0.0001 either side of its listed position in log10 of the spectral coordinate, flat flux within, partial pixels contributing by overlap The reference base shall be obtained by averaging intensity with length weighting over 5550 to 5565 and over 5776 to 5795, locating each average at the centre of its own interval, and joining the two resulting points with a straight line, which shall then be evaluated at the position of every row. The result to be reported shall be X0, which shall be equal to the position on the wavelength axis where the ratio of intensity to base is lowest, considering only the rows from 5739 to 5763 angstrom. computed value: 5761.82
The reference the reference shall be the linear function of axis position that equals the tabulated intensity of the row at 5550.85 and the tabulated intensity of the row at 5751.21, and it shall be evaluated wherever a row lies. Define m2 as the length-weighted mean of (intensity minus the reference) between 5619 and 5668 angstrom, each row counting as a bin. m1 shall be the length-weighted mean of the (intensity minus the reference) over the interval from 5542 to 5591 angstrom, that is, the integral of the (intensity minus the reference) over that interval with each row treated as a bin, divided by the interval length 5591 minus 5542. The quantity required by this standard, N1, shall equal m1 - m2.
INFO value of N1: -0.5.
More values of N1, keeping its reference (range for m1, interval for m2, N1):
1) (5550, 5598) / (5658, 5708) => -0.8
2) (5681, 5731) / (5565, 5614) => 0.5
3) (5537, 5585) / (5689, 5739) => -0.6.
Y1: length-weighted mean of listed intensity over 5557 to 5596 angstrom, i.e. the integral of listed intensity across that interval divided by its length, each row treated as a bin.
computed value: 10.0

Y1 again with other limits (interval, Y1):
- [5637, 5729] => 10.4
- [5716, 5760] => 10.7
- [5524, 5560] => 10.6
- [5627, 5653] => 10.4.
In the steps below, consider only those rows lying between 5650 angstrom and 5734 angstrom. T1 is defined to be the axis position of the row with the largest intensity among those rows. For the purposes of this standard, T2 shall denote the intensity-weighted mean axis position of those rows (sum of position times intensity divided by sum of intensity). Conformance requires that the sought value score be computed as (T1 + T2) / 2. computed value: 5683.3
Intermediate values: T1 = 5674.92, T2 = 5691.7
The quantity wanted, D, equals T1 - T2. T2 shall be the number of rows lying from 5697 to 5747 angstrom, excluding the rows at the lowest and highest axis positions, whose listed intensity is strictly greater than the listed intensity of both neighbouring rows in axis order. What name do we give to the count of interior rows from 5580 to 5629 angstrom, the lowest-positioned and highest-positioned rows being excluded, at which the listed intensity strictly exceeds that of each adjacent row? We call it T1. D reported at 1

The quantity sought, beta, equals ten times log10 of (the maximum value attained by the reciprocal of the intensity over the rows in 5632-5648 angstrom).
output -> -9.89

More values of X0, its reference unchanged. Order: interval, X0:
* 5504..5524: 5512.64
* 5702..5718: 5708.99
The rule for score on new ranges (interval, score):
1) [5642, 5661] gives 5648.8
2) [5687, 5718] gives 5696.5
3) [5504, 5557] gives 5526.7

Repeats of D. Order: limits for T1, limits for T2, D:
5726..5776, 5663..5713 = 0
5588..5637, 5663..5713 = 1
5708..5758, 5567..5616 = -1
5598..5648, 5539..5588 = 0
